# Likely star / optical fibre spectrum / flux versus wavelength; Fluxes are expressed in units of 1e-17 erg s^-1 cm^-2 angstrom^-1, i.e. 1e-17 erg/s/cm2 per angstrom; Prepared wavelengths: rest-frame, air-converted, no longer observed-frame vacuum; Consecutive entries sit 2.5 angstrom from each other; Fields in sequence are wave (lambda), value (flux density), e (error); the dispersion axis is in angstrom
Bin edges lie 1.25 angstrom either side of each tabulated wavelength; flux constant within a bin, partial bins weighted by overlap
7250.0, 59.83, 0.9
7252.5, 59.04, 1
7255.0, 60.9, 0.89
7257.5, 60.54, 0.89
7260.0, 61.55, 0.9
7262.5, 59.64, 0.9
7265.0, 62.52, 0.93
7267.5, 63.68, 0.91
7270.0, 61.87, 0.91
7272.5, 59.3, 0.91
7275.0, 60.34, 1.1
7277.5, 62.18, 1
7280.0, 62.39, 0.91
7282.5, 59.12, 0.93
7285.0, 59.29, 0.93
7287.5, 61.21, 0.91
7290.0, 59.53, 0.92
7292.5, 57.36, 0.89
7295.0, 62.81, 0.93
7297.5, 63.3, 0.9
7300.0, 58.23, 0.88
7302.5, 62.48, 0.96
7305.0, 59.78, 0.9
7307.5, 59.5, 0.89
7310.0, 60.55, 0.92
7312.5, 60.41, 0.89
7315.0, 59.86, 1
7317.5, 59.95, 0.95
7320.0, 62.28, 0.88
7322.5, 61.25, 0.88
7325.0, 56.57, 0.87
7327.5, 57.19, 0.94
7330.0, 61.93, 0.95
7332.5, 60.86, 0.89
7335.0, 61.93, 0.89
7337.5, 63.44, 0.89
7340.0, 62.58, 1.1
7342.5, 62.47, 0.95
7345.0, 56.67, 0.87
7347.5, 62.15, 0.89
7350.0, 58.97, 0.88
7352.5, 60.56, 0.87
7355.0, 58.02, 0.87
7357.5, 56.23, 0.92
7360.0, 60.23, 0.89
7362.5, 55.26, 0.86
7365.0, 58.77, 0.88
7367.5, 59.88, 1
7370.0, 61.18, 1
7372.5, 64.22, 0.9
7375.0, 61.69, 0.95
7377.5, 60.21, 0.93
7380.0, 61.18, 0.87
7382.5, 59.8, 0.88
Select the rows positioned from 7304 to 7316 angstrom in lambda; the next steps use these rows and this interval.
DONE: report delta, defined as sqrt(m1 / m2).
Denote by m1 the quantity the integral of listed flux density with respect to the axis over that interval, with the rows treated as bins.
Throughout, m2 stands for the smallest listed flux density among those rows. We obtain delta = 3.48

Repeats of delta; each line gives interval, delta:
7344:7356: 3.55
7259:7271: 3.53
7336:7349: 3.75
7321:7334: 3.70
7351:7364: 3.70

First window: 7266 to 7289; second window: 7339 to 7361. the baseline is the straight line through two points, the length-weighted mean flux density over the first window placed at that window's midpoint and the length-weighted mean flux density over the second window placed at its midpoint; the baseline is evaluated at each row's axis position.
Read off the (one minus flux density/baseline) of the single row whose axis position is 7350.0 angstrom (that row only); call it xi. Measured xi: 0.01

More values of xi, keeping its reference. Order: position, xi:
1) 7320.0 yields -0.03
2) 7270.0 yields -0.01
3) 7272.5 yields 0.03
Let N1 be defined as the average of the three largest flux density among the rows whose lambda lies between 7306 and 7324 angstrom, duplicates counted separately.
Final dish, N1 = 61.4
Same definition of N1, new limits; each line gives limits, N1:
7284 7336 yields 62.9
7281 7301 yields 62.4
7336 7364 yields 62.8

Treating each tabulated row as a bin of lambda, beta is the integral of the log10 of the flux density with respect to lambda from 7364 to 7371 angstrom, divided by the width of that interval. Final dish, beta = 1.78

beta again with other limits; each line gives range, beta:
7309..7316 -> 1.78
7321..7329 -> 1.77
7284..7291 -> 1.78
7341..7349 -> 1.78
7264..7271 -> 1.80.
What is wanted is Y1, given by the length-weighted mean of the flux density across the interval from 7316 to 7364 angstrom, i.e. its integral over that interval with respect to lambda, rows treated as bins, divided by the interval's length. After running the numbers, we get 59.9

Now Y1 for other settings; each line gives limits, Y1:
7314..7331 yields 59.8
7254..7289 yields 61.0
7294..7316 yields 60.8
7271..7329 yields 60.2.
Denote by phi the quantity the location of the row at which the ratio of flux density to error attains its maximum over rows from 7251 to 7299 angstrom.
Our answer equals 7297.5 angstrom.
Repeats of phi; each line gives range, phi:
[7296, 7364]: 7337.5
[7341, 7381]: 7372.5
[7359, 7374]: 7372.5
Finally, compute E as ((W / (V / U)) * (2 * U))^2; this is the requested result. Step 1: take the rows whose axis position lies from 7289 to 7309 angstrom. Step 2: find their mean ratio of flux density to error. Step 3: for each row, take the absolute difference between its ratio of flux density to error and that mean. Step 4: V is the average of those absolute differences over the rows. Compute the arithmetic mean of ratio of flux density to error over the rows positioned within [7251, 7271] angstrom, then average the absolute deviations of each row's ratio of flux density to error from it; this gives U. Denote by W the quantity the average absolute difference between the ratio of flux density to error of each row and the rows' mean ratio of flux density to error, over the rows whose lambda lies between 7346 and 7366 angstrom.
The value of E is 176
